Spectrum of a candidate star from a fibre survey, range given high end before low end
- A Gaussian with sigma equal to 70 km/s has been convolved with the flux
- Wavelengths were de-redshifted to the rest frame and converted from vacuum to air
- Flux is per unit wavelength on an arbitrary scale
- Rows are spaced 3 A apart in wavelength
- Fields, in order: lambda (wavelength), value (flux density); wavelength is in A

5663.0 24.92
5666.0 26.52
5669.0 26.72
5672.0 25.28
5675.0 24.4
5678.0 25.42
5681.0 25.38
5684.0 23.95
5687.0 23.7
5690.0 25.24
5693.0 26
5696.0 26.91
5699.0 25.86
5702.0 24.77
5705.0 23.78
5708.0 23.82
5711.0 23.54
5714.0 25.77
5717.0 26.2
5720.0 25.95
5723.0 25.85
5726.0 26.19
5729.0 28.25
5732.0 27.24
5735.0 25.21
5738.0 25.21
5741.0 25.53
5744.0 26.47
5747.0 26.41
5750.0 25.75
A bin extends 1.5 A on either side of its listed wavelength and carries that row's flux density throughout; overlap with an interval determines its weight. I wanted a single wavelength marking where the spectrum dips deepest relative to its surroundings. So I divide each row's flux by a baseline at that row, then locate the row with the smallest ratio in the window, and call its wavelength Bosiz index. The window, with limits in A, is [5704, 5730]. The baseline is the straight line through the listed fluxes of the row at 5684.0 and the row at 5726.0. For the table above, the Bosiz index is 5711.0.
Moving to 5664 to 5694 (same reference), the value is 5687.0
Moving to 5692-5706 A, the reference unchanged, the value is 5705.0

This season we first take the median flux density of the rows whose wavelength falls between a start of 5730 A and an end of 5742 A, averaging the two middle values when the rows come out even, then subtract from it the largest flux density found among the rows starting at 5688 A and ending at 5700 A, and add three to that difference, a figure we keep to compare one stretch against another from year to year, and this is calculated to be 1.5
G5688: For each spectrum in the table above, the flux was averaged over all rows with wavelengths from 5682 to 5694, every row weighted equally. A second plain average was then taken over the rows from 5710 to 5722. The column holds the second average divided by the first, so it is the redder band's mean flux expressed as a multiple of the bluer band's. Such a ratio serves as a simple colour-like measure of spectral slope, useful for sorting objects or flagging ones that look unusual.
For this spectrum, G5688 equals 1.03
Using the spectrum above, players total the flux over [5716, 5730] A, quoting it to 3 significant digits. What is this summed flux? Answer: 132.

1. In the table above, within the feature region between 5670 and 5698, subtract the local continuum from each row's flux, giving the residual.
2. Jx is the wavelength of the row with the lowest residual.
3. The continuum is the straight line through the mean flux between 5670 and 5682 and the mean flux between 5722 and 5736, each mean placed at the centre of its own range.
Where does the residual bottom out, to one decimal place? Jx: 5687.0 A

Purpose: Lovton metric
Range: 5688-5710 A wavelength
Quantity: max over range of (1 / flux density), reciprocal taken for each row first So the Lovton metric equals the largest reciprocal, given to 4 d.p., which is 0.0421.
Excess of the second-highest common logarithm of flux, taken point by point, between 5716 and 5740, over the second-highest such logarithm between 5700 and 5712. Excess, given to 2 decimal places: 0.06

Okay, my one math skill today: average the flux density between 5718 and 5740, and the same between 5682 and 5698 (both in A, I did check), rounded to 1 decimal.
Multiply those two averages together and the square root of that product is 25.7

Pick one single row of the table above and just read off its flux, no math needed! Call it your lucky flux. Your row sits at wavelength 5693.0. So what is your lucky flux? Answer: 26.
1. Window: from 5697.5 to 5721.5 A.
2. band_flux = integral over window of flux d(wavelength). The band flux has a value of 599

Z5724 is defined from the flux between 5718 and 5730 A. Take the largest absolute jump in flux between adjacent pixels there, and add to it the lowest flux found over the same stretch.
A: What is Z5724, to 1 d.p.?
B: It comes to 27.9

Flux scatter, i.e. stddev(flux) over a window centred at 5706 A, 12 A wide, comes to 0.5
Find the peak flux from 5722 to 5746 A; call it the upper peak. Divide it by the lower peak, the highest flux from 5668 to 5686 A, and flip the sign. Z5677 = -1.057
